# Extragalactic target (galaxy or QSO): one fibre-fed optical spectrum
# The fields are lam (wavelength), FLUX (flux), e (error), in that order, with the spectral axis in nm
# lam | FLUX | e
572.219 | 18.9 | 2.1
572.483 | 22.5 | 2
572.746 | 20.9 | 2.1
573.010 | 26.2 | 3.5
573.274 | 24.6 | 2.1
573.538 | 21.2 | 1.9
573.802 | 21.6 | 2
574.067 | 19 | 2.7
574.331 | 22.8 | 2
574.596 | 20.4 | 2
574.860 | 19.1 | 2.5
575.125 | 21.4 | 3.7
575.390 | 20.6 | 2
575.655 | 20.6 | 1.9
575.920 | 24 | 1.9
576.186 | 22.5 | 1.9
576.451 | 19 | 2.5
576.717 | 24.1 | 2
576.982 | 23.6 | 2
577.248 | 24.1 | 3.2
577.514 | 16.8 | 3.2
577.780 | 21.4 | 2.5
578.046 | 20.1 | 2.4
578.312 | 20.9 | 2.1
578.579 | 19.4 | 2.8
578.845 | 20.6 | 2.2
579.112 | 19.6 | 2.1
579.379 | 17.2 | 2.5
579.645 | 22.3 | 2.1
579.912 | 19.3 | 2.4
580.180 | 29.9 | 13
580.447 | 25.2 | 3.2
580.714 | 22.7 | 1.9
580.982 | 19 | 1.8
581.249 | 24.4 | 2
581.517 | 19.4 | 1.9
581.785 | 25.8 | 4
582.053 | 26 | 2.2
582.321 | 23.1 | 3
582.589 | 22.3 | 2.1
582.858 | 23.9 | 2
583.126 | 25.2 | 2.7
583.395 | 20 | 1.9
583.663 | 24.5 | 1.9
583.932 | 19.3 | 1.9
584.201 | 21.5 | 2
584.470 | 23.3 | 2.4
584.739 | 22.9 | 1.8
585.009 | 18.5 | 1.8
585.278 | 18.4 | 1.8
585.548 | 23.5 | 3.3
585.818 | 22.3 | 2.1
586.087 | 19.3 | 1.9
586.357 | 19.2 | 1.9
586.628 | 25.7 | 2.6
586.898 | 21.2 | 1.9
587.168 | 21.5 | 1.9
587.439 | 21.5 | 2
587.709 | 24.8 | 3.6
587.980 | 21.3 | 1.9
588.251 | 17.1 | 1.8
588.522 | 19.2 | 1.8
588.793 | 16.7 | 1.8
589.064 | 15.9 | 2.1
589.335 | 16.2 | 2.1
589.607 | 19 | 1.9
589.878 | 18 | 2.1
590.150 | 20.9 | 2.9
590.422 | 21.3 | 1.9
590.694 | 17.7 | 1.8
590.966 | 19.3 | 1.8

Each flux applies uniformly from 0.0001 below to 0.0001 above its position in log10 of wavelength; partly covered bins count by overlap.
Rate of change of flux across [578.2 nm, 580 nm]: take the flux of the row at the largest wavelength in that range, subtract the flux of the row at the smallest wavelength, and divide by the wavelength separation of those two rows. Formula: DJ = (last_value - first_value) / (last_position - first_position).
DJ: -1.0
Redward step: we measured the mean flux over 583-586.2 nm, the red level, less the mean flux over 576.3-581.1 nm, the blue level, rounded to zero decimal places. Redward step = 0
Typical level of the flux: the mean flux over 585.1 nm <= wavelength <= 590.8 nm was 20.0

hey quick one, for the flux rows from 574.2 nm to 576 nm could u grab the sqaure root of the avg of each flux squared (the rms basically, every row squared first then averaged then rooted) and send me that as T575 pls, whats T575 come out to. 21.3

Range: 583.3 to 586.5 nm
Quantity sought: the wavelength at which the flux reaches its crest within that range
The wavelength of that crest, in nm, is 583.663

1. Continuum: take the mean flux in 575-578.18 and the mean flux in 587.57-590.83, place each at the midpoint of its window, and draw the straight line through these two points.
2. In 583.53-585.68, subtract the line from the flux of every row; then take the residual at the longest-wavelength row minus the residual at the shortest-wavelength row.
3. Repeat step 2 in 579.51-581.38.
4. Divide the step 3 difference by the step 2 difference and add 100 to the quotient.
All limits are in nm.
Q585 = 96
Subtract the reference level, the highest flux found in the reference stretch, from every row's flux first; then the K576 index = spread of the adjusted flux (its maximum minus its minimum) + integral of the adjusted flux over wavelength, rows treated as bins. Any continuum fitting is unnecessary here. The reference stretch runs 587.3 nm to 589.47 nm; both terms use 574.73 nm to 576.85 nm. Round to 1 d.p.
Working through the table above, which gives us -2.1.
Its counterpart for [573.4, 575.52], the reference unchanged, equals -4.7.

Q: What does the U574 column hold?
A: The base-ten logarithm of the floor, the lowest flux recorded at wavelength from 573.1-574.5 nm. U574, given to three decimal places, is 1.279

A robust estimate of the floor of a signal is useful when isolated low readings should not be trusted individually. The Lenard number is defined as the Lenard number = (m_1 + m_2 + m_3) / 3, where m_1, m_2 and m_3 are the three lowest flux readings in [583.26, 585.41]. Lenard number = 18.7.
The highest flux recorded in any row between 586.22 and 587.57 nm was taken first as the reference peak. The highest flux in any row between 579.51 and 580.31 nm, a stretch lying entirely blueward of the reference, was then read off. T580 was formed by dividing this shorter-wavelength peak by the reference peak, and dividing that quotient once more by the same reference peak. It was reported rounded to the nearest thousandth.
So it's 0.045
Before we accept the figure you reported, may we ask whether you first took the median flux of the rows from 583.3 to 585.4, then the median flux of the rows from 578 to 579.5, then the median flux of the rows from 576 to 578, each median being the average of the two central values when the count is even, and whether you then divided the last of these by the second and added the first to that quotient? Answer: 21.9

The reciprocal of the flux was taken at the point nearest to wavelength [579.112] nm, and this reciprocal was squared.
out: 0.0026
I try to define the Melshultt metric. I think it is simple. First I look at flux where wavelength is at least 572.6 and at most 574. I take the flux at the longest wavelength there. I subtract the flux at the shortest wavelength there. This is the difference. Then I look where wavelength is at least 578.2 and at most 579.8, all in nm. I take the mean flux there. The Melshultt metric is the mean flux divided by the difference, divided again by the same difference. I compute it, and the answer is 41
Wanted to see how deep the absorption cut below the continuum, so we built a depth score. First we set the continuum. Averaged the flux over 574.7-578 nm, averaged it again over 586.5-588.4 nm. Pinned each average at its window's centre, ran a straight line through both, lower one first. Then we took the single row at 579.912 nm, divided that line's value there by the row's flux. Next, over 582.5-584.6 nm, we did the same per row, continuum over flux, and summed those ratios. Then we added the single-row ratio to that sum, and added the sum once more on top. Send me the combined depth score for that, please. 16.7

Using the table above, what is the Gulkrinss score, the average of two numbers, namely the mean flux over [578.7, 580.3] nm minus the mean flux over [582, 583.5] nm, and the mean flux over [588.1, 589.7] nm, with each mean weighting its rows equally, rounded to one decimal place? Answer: 7.7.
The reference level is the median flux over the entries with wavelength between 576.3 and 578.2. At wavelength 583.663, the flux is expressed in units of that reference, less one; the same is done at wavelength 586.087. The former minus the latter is 0.24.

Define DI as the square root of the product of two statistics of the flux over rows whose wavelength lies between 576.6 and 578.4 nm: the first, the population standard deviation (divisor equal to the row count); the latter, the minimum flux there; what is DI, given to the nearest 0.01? 6.43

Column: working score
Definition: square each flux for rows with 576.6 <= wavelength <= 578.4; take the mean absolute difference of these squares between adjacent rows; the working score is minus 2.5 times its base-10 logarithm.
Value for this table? -5.0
